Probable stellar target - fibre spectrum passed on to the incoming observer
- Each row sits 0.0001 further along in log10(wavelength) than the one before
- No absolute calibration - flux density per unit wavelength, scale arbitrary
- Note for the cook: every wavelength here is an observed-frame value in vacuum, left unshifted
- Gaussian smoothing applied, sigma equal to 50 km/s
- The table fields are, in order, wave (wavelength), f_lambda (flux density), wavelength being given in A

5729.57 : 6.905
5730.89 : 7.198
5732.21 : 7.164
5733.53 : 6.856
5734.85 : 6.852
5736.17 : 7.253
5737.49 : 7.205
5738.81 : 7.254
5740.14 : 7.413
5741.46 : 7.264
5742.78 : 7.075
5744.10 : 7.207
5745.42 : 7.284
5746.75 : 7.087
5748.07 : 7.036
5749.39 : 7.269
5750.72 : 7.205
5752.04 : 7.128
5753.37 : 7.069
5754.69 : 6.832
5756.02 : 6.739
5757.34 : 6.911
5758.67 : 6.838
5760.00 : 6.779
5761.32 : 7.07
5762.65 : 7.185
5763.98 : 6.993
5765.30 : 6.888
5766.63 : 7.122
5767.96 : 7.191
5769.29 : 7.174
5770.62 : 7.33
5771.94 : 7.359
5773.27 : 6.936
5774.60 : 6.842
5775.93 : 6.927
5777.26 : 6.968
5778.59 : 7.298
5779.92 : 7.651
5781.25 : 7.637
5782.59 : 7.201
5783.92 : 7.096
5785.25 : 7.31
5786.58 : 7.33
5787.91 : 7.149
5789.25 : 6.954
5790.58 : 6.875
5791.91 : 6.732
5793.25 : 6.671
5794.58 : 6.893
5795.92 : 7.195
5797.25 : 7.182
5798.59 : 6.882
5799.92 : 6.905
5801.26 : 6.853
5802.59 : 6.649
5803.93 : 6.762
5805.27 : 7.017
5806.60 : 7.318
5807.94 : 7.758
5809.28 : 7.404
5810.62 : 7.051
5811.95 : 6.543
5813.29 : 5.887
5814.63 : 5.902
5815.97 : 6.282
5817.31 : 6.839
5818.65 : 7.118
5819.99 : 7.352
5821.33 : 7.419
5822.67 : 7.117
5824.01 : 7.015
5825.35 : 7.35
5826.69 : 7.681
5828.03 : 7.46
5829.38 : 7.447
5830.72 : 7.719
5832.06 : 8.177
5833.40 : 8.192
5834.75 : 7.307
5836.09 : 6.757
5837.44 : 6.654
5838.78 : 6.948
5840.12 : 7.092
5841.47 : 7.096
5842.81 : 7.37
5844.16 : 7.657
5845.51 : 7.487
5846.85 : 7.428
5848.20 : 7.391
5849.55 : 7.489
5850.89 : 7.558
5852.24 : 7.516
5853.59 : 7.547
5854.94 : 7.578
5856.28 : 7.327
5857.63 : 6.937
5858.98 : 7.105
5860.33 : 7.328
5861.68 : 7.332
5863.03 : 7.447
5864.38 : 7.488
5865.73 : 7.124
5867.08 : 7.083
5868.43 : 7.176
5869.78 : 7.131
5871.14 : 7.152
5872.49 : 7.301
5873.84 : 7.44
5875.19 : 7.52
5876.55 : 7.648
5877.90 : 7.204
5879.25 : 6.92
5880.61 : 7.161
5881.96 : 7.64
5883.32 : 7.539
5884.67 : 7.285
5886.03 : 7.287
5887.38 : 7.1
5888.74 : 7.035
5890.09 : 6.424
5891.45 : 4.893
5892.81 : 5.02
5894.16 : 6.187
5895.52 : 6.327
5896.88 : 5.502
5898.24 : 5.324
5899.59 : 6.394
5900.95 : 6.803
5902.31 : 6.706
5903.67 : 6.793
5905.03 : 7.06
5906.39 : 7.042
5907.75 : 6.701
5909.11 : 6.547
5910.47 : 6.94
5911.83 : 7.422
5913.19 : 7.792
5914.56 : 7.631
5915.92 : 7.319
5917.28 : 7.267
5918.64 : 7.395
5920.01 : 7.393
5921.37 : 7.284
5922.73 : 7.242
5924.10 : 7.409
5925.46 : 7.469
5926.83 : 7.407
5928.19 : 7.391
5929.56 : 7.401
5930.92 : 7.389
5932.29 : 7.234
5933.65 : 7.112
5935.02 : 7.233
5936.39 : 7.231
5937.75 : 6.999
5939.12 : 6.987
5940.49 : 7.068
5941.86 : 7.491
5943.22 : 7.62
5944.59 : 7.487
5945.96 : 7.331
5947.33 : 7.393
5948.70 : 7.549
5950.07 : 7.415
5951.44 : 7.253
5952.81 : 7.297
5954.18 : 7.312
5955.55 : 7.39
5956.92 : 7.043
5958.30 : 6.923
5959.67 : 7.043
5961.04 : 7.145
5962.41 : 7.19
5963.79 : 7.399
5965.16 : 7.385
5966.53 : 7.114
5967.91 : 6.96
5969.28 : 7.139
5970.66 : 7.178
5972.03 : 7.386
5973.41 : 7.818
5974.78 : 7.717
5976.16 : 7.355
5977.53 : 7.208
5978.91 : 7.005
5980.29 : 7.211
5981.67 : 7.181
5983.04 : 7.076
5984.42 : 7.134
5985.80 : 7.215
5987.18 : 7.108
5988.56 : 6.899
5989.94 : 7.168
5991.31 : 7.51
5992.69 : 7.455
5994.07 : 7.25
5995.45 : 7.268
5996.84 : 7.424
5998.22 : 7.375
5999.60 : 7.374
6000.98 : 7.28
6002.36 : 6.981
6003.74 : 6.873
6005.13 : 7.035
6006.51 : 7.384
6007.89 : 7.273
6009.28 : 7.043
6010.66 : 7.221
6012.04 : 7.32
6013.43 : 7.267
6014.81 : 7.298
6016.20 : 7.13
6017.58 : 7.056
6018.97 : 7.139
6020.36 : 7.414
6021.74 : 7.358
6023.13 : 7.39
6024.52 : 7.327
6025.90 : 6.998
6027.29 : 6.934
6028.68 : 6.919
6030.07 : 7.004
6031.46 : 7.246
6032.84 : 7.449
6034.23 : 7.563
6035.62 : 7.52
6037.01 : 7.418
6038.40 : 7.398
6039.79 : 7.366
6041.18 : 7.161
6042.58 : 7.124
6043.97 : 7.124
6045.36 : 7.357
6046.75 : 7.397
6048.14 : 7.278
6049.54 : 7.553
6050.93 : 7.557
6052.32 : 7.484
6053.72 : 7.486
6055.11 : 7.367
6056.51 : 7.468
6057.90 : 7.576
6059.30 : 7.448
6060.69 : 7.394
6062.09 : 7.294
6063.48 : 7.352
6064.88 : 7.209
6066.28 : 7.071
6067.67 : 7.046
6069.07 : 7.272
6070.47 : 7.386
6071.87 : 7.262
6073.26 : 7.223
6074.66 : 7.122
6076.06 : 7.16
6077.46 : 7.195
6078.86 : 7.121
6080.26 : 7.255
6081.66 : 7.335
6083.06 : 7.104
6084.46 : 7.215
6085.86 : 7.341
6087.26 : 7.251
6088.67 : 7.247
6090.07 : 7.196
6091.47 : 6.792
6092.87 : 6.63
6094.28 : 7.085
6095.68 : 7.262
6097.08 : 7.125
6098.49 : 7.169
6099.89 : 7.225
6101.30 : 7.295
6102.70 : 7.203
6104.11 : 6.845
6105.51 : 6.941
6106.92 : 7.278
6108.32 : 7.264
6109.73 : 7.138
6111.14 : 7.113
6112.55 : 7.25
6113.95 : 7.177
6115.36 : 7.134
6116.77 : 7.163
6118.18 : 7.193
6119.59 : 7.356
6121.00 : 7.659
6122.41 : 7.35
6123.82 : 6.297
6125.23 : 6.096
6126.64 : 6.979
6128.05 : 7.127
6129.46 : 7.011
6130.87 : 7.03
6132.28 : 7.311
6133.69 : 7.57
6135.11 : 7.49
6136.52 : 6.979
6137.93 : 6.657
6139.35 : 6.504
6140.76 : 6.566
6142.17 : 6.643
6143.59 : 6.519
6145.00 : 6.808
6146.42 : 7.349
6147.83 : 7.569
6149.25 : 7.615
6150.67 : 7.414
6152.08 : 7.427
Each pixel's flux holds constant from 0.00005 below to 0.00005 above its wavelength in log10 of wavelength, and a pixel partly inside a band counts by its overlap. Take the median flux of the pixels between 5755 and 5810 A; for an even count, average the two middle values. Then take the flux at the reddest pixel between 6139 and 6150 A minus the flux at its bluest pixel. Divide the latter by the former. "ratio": 0.16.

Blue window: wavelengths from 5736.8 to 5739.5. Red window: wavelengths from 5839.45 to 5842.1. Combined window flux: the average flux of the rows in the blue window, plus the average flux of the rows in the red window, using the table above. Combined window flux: 14.3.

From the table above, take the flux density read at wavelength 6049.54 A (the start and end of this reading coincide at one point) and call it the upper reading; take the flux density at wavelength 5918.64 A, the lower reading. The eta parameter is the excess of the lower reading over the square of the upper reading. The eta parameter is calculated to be -49.7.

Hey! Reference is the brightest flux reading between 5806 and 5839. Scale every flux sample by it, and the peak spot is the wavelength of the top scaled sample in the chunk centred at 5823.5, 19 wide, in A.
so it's 5832.06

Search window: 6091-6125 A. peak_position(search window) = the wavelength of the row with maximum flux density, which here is 6121.00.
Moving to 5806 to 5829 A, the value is 5807.94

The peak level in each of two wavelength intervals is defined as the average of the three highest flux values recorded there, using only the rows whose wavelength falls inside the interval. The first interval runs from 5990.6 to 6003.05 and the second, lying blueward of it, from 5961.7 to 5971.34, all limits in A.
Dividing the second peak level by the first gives 0.98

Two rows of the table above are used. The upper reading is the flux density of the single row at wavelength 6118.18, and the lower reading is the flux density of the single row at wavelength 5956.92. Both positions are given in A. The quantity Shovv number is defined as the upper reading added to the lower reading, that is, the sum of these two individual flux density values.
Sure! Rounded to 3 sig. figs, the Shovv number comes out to 14.2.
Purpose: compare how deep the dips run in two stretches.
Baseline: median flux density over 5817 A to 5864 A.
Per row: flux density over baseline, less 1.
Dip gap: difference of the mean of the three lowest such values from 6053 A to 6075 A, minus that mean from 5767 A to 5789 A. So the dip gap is 0.024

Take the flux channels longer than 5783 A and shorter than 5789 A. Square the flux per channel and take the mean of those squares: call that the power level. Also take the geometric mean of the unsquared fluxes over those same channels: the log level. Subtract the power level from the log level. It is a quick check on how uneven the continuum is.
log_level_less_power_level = -45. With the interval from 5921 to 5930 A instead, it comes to -47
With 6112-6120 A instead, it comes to -45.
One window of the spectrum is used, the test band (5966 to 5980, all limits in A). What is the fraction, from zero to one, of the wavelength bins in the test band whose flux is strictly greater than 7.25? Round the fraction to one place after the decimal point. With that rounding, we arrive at 0.4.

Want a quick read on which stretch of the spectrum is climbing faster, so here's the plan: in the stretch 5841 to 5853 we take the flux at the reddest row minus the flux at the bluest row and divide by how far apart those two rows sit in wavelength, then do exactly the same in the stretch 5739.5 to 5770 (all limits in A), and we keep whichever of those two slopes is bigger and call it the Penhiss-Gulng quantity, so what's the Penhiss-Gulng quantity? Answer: 0.039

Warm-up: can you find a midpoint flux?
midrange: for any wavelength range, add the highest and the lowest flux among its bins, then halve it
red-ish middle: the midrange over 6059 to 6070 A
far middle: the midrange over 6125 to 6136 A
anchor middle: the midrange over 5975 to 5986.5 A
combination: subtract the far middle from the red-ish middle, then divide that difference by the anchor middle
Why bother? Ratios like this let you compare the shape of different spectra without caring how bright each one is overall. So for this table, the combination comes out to 0.06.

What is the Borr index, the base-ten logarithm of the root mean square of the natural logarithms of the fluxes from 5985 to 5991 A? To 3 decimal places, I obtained 0.292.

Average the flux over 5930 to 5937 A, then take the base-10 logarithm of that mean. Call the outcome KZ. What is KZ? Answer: 0.860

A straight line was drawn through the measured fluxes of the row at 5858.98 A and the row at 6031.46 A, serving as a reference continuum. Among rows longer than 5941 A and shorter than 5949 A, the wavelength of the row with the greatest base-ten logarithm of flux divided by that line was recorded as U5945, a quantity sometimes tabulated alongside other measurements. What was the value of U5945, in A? 5943.22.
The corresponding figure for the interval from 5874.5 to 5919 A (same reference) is 5913.19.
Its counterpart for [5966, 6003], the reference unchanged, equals 5973.41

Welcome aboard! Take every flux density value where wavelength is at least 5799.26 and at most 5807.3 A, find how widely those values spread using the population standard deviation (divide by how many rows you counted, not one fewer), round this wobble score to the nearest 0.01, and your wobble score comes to 0.21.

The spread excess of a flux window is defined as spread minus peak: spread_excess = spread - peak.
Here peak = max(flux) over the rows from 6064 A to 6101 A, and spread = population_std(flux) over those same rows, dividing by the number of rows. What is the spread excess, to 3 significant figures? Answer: -7.23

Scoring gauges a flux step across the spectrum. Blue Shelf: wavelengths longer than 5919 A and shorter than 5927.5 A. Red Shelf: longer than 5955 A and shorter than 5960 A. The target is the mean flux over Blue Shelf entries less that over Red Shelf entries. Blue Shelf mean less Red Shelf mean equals 0.3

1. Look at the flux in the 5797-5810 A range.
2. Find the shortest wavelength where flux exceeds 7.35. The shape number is 5807.94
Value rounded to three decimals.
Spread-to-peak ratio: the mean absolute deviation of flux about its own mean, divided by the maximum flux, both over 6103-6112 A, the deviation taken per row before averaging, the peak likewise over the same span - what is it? 0.019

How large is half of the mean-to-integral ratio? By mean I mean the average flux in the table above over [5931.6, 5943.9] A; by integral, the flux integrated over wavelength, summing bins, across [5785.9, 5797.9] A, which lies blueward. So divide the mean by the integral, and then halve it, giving 0.043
